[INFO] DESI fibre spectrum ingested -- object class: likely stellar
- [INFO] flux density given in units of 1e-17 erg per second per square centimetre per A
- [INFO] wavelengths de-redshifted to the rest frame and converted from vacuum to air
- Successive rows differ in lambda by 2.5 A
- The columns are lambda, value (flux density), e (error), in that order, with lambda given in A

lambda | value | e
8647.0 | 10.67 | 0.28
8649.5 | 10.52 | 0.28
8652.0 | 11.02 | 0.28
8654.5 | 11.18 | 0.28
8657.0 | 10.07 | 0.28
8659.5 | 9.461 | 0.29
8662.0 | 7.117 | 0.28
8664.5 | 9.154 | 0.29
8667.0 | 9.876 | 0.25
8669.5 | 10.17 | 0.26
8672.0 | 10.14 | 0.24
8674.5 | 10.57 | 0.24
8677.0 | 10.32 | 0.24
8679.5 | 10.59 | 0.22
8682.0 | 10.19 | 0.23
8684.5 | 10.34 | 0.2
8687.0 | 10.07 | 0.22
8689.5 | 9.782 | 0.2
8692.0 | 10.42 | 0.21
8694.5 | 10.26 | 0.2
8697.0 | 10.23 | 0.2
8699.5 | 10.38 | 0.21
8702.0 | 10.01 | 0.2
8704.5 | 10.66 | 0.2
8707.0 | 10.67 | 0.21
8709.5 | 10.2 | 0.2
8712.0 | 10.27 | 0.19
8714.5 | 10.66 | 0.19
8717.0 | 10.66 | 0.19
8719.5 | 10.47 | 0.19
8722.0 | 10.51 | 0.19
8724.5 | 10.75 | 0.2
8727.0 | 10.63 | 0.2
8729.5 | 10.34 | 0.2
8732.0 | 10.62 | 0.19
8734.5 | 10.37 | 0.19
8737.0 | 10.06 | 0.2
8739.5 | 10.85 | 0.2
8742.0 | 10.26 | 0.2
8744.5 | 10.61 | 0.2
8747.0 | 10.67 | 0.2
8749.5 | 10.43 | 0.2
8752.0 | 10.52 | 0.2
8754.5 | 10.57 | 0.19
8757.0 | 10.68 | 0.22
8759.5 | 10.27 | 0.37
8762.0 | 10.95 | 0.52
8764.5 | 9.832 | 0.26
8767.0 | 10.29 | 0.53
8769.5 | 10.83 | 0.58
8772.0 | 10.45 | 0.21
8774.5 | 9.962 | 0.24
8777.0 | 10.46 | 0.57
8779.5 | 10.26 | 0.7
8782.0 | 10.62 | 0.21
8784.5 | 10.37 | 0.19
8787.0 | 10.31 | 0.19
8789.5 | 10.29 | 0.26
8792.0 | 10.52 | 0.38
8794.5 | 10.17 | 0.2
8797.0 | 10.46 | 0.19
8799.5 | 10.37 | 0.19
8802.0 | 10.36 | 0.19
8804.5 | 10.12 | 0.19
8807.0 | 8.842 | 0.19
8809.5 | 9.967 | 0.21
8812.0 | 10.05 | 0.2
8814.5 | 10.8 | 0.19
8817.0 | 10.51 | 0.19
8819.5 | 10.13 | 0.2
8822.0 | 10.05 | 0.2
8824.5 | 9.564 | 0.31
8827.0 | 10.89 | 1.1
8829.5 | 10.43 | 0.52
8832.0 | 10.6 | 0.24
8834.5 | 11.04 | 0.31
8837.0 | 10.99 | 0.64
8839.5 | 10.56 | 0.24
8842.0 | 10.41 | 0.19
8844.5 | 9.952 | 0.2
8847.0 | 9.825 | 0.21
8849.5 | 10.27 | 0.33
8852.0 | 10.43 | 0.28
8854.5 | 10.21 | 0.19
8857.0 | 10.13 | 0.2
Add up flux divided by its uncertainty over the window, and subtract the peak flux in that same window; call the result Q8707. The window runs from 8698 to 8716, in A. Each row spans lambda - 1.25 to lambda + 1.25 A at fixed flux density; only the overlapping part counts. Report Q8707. 354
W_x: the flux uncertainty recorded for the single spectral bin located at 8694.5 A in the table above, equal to 0.200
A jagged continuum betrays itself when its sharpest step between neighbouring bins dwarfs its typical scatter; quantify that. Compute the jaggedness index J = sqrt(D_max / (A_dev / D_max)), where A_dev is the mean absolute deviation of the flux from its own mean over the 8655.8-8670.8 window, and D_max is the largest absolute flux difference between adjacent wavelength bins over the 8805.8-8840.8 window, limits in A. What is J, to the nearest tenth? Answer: 1.5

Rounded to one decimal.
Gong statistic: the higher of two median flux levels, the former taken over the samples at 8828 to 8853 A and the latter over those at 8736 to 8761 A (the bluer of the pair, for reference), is 10.5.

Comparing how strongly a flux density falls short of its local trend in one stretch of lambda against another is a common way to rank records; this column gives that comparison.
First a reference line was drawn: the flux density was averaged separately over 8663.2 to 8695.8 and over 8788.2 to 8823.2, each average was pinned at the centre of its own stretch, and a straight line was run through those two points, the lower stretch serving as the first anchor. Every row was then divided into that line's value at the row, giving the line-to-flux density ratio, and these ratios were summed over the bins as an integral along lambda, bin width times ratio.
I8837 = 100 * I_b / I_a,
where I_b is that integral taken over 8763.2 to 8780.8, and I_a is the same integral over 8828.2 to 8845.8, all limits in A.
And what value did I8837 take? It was 102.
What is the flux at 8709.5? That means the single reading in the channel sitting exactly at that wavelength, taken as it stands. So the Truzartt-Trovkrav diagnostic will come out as 10.2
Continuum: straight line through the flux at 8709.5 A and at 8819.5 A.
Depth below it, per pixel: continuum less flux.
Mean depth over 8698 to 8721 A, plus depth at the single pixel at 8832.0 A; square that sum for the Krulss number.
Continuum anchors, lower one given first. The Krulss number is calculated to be 0.52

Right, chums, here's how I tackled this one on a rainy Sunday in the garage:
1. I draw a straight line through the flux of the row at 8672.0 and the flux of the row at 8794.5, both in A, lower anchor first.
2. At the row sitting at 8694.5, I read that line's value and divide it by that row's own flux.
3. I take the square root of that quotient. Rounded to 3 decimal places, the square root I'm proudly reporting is 0.994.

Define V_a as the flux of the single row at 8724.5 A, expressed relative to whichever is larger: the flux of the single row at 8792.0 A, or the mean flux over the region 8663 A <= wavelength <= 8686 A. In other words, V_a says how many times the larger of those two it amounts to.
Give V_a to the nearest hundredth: 1.02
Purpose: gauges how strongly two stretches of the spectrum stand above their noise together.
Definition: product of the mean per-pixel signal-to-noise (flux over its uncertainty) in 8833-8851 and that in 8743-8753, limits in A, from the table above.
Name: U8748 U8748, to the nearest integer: 2106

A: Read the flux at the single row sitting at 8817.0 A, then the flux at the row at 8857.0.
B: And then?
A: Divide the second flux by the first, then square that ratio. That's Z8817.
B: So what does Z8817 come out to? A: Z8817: 0.93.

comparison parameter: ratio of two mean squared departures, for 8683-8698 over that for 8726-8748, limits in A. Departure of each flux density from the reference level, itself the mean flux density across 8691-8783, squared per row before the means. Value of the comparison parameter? 2.1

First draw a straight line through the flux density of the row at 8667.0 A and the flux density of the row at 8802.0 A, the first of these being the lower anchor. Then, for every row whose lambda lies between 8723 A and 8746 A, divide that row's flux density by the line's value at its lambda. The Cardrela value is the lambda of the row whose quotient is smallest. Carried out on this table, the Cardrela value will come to 8737.0 A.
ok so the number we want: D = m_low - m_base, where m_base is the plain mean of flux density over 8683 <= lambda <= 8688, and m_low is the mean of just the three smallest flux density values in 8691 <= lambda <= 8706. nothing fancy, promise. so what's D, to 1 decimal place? 0.0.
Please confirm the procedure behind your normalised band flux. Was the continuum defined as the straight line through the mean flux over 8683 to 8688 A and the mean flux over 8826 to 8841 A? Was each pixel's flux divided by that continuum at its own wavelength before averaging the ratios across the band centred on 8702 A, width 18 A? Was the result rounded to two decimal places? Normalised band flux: 1.01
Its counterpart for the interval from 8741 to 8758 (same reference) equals 1.01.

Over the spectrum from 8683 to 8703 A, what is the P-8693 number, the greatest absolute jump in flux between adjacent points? 0.6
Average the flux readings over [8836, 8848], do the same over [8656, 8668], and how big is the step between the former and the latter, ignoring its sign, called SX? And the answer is 1.2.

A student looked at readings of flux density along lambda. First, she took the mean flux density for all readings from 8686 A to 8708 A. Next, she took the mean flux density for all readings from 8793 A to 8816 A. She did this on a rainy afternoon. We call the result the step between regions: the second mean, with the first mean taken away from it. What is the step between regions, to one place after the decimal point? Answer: -0.1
